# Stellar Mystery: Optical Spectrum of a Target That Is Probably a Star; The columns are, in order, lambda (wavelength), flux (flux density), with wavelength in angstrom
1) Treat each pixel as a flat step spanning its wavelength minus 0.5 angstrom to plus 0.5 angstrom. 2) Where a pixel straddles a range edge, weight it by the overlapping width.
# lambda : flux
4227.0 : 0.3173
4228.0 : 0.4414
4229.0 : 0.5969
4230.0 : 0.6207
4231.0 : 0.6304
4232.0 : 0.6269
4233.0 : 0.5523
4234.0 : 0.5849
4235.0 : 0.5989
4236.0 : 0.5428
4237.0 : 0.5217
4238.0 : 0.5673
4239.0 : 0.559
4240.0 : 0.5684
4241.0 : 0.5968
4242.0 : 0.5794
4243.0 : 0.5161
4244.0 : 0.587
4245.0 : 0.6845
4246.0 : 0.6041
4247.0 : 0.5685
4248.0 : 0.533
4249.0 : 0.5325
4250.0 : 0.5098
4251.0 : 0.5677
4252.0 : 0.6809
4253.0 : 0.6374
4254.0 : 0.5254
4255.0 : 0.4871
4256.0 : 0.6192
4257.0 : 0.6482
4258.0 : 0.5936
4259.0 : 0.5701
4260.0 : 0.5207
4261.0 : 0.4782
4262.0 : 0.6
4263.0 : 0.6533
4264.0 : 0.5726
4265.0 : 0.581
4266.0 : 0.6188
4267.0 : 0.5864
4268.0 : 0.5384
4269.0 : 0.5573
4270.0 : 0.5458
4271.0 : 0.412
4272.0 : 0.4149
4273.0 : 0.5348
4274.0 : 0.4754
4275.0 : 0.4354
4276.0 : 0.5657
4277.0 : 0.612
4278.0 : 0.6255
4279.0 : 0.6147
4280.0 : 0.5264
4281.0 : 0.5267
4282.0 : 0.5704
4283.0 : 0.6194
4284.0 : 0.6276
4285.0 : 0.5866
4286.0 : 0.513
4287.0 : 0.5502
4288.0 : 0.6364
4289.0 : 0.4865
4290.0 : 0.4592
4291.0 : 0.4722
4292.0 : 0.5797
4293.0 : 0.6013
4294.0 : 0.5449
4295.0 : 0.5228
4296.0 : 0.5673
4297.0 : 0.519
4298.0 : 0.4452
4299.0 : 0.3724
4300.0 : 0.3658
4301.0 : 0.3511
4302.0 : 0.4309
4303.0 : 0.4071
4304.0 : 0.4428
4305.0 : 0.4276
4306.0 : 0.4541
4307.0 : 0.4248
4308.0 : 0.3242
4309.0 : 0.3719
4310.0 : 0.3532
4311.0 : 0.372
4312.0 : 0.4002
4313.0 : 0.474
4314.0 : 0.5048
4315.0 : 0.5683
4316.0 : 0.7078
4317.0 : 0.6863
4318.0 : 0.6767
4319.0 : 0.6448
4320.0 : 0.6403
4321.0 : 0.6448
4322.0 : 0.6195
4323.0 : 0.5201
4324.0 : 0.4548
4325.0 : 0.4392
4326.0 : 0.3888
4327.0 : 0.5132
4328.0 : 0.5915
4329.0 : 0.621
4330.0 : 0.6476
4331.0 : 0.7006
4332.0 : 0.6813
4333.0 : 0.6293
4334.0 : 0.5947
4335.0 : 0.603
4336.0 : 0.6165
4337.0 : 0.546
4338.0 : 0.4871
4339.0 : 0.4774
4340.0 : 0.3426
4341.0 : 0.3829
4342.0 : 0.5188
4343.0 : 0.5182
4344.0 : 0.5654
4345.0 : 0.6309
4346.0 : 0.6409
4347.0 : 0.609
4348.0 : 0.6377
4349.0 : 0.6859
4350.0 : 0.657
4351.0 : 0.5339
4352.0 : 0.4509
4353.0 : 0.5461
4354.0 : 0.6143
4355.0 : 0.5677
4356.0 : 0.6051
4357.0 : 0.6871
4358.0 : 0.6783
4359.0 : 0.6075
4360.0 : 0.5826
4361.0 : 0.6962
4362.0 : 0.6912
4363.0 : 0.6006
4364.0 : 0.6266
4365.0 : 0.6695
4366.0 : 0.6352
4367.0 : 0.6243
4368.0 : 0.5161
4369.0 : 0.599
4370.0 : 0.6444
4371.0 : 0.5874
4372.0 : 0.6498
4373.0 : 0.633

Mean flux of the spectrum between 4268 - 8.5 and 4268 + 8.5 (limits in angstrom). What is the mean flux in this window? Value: 0.53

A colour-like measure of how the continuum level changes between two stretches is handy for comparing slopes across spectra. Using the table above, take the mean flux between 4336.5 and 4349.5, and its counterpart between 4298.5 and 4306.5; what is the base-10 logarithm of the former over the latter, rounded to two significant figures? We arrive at 0.12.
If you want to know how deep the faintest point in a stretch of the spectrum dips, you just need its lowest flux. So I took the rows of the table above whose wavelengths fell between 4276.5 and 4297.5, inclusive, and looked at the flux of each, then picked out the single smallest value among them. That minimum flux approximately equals 0.4592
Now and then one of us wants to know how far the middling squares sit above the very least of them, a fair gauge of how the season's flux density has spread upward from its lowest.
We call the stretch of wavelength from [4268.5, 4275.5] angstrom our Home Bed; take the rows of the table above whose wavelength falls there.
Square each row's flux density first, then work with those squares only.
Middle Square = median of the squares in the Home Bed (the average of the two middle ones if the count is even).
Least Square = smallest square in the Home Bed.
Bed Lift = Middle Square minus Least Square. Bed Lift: 0.056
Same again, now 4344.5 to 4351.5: 0.122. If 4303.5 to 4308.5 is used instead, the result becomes 0.078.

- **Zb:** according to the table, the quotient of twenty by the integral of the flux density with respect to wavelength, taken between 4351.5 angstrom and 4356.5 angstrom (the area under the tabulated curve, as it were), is 7.2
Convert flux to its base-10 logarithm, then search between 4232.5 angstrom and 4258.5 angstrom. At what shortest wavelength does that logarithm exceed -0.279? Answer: 4233.0 angstrom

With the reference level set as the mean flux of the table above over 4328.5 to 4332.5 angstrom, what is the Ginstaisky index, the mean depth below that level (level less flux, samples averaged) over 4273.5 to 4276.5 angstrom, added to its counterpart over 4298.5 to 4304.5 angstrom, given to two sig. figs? 0.44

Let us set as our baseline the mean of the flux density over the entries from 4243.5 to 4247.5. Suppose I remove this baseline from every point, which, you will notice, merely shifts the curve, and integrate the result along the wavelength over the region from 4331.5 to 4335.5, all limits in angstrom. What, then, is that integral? 0.1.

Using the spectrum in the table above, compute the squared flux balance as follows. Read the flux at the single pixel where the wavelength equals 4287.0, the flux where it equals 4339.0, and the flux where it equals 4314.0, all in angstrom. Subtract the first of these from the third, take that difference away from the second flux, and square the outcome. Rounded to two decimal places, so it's 0.27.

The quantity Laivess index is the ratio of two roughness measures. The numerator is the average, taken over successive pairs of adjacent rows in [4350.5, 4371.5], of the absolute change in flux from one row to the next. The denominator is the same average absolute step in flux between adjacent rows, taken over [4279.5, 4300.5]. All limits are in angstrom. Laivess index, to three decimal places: 1.153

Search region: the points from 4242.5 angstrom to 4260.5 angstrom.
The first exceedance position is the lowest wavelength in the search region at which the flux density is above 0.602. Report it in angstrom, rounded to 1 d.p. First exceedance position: 4245.0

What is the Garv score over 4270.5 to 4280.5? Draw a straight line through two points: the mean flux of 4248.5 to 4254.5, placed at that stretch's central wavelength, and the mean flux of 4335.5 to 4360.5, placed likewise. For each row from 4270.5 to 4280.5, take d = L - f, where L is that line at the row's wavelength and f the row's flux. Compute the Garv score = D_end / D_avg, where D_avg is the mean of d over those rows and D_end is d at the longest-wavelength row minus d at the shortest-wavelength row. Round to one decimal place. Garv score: -2.2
